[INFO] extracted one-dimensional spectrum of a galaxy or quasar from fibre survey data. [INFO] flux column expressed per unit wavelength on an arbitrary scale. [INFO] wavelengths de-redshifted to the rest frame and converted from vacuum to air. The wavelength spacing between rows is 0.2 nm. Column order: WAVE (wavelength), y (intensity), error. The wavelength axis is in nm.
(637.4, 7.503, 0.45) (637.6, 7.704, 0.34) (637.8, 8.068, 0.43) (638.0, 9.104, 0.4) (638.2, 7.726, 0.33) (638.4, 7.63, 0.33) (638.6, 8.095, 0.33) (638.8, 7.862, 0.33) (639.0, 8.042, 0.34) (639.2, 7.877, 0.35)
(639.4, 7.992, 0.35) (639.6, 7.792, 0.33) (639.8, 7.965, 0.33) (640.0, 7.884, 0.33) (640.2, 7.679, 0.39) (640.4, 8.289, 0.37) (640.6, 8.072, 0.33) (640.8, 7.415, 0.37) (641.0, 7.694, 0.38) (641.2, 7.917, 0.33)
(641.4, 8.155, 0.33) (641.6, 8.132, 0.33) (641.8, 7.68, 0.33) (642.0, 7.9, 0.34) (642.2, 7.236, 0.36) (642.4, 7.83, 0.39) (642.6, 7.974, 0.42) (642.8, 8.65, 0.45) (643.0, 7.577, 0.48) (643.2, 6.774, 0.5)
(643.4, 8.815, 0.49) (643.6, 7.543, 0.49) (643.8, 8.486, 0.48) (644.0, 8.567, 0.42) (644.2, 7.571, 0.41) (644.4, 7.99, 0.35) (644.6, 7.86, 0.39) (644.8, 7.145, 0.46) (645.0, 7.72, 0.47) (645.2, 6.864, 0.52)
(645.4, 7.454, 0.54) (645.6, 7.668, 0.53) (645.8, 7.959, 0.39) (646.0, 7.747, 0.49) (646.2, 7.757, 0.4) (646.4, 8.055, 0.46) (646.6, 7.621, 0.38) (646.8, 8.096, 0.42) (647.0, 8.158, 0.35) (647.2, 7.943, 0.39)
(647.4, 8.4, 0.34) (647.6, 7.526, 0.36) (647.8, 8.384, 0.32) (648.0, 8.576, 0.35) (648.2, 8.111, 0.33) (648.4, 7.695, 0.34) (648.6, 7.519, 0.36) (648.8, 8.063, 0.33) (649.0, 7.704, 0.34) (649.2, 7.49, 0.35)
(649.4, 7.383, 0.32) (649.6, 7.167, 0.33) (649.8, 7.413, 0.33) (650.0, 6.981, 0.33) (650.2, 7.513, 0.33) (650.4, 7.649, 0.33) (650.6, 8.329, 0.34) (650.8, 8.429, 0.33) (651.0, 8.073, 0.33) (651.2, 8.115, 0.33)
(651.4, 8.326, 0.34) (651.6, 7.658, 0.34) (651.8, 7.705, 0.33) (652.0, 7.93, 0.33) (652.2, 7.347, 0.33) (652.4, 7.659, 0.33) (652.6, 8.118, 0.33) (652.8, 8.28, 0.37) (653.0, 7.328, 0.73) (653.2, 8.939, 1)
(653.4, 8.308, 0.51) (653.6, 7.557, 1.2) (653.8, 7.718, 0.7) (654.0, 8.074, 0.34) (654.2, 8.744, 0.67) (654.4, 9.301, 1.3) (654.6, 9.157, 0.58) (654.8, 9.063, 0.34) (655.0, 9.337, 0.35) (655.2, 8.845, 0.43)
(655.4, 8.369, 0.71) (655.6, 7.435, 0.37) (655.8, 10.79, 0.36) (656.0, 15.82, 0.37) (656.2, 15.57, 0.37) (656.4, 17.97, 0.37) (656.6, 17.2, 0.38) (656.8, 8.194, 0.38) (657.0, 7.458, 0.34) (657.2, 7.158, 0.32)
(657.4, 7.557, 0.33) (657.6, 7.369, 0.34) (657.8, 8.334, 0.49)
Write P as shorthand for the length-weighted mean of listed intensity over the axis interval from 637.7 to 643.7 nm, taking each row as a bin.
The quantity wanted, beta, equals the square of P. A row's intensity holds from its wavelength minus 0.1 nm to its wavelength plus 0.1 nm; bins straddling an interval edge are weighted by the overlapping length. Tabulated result 63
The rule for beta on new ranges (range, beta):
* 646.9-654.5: 63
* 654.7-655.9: 81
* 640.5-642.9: 62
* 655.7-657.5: 143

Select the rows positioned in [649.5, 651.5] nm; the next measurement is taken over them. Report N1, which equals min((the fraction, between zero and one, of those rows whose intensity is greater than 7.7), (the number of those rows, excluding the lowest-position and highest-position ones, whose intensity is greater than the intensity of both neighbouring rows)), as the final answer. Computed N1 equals 0.50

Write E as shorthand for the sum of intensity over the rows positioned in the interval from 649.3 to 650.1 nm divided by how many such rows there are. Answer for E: 7.2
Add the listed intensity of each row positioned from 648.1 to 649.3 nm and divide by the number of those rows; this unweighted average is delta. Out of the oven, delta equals 7.76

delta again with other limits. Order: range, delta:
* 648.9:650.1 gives 7.36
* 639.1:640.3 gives 7.86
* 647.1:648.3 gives 8.16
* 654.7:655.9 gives 8.97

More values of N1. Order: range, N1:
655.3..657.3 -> 0.70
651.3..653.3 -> 0.60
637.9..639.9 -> 0.90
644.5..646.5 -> 0.60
